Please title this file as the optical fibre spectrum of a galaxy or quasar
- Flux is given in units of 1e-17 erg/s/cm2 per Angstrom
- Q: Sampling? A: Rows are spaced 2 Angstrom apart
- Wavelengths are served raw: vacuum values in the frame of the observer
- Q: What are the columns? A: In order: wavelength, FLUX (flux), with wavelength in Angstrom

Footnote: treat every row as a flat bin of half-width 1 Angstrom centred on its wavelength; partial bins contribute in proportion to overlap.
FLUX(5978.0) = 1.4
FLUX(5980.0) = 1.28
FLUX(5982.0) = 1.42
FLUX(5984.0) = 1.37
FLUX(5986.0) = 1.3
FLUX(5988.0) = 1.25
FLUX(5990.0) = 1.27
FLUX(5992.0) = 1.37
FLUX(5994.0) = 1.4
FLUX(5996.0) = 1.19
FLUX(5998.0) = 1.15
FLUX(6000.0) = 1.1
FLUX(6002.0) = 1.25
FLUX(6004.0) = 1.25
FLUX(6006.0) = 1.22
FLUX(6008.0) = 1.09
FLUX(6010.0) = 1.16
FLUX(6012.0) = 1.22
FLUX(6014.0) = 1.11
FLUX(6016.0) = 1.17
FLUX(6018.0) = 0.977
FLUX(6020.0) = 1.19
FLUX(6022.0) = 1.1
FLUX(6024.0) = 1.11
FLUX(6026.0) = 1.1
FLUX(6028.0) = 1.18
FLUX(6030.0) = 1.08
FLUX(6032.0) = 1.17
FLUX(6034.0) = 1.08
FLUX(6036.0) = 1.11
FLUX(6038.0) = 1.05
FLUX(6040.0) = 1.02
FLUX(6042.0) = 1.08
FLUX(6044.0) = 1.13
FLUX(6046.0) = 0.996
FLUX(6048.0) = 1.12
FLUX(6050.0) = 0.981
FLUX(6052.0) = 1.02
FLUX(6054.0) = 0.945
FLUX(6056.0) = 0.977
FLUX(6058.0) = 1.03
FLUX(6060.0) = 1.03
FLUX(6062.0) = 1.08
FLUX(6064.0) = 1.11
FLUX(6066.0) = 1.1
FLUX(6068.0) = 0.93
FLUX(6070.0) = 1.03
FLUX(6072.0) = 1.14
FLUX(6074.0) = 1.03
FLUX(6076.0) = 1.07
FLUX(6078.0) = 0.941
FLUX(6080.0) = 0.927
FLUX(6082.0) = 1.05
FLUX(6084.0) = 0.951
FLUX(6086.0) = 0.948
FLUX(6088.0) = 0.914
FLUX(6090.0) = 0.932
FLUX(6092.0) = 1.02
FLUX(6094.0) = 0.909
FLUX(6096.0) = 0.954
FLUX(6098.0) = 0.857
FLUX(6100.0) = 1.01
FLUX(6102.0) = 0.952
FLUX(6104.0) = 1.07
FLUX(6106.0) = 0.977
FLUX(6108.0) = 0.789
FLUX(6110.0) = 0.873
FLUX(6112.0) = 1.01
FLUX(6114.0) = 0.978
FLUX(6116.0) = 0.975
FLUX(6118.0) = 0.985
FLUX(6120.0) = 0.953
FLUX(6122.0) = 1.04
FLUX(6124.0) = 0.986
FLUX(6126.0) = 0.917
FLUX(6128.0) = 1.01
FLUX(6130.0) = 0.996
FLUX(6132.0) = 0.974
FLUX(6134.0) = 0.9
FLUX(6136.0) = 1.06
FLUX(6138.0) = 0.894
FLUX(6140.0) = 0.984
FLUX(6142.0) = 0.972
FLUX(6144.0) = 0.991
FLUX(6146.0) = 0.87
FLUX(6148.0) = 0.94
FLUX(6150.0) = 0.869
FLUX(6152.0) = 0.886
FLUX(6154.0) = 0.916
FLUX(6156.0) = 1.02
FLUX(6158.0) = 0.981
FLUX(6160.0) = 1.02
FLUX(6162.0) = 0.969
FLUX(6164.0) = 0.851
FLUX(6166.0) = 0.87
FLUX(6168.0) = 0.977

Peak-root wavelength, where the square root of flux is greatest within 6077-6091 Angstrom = 6082.0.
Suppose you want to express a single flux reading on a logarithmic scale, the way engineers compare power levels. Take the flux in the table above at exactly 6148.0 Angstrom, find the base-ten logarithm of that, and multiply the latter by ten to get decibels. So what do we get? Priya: -0.3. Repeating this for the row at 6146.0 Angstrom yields -0.6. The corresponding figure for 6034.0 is 0.3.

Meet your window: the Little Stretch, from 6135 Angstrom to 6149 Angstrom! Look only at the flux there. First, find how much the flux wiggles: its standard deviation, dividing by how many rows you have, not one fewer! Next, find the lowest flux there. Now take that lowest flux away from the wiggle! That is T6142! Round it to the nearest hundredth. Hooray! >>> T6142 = -0.81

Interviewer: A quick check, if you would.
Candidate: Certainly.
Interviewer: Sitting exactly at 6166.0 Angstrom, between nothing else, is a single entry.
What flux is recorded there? 0.87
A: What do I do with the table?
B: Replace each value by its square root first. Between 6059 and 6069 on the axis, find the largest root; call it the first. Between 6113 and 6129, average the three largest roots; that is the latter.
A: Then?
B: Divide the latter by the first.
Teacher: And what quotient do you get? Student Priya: 0.955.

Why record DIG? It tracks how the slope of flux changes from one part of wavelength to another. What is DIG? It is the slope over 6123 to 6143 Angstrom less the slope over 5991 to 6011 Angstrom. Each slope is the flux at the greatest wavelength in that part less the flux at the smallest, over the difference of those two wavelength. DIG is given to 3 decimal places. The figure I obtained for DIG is 0.011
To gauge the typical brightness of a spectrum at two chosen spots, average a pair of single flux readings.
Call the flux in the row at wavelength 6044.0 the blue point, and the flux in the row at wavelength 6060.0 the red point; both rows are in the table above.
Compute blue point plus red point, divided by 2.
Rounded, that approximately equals 1.08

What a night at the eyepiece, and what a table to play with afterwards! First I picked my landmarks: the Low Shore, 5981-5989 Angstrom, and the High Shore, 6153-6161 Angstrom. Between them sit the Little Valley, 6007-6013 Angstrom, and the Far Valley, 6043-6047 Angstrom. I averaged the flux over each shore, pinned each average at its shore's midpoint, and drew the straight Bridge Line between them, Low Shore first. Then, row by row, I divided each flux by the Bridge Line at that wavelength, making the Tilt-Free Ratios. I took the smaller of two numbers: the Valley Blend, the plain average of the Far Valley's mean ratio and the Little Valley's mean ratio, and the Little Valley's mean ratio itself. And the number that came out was 0.89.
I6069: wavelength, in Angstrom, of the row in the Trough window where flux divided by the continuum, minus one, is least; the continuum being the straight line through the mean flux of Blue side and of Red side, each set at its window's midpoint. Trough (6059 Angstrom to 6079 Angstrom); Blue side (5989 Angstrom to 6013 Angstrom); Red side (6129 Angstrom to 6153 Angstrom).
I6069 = 6068.0 Angstrom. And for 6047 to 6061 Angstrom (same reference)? 6054.0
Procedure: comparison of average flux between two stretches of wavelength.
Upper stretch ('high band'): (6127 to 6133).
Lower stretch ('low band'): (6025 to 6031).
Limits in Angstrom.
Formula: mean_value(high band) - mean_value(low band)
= -0.13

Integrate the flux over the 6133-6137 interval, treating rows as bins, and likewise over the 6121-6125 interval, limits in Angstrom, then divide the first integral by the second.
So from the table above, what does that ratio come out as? 0.97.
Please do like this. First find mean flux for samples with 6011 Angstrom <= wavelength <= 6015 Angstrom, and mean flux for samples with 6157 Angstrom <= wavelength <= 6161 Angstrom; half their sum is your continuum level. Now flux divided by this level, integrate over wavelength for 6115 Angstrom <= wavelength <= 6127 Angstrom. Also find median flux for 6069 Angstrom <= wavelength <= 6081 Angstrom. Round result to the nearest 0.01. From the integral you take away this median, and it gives 9.79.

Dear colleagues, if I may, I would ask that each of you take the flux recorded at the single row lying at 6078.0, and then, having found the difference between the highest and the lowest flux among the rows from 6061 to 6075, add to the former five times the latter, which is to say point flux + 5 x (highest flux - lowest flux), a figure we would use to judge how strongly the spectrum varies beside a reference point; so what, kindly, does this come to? 1.99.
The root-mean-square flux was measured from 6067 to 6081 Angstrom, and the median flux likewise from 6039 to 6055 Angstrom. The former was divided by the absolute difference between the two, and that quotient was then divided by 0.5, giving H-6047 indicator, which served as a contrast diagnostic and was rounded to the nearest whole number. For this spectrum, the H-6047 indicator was 270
